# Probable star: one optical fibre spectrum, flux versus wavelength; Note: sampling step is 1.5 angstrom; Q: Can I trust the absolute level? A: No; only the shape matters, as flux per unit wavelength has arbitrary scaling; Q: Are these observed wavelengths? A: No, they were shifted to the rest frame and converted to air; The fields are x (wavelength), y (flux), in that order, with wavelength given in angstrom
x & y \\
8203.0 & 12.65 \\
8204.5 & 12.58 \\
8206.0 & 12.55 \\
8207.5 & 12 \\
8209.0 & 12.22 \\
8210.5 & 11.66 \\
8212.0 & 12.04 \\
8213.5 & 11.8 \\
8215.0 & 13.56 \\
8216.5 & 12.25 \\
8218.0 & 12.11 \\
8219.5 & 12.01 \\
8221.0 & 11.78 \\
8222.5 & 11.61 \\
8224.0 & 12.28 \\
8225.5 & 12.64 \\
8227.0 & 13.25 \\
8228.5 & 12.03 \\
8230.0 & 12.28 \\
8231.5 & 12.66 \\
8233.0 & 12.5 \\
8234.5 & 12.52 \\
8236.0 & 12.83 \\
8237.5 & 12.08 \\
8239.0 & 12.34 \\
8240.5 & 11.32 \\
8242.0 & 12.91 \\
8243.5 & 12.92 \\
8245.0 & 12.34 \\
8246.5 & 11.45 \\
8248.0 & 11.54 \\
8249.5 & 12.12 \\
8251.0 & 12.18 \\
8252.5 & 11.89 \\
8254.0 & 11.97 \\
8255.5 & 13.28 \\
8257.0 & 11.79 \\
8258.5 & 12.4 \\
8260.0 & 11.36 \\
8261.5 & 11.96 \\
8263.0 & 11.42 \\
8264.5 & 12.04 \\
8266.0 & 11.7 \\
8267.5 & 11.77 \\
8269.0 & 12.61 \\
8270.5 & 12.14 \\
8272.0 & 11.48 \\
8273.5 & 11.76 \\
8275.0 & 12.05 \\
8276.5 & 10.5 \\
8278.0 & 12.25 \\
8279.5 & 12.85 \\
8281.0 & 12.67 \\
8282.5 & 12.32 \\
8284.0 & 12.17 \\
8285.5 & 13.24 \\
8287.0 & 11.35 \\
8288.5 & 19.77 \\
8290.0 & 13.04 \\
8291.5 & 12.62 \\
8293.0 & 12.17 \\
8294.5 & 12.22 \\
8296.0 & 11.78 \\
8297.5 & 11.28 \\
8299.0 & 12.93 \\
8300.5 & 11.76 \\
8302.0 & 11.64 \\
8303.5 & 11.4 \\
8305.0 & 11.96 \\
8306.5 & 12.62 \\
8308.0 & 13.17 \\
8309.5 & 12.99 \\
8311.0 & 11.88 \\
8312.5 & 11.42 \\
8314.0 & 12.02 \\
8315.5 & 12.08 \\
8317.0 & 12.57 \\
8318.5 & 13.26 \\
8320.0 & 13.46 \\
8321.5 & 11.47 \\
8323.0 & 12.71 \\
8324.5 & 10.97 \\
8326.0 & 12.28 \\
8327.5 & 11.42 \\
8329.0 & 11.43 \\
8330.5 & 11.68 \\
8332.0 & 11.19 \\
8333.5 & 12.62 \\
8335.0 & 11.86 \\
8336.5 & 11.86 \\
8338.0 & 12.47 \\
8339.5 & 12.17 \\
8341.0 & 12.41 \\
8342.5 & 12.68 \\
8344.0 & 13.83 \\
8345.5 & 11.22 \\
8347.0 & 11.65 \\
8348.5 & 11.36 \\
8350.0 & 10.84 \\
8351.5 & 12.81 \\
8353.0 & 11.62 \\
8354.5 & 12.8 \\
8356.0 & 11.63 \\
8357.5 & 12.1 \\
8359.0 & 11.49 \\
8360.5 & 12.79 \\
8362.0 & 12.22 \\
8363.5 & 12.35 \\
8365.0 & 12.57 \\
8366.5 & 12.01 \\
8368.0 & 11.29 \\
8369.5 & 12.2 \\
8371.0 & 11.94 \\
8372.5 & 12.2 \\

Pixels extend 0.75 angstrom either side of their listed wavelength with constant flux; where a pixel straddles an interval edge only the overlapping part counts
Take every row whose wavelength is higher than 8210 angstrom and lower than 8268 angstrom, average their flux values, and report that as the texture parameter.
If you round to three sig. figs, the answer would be 12.2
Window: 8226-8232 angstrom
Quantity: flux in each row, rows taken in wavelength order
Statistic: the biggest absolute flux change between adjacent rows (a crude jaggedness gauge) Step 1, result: 1.2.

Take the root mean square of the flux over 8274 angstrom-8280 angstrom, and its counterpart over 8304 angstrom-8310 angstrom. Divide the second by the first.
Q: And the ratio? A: 1.06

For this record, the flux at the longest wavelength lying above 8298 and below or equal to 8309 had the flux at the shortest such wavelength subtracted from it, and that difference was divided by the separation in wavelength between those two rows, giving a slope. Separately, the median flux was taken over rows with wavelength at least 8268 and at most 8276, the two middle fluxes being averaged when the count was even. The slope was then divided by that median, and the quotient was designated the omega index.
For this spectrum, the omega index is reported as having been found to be 0.0022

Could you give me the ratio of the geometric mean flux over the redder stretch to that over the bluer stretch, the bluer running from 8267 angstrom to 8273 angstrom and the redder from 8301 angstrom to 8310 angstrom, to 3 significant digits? 1.02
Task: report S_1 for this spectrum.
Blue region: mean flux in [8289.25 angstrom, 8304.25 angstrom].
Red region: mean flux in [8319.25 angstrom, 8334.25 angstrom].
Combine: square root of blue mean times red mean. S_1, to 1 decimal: 12.0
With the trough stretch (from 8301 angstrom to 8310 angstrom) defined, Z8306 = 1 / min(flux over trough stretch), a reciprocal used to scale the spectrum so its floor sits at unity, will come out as 0.0877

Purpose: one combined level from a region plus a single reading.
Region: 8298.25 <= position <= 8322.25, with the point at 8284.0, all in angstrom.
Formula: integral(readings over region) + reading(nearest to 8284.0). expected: 307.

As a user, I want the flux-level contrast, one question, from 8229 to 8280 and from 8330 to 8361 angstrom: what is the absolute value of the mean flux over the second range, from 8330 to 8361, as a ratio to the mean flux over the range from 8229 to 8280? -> 1.00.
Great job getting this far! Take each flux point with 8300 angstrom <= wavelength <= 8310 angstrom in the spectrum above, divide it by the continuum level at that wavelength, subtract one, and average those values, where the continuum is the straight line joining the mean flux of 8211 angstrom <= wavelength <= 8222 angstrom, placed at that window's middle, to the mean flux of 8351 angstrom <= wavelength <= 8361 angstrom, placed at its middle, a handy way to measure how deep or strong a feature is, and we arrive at 0.00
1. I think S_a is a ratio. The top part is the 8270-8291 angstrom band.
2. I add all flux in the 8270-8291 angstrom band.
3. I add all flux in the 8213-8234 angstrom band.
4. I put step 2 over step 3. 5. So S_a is 1.03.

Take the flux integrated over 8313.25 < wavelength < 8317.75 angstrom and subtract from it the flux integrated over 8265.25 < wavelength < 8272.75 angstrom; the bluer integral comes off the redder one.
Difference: -35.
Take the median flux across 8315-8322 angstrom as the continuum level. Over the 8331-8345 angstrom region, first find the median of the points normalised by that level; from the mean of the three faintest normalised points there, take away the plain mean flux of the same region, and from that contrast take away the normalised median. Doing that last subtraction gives -12.4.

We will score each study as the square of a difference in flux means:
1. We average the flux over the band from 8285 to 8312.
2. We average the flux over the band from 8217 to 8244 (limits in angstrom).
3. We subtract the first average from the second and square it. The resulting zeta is 0.10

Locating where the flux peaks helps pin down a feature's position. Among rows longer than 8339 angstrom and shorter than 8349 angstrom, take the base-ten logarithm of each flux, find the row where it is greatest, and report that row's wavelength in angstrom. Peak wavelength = 8344.0 angstrom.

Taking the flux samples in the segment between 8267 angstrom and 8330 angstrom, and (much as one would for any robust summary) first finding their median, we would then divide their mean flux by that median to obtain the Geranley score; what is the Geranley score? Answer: 1.014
